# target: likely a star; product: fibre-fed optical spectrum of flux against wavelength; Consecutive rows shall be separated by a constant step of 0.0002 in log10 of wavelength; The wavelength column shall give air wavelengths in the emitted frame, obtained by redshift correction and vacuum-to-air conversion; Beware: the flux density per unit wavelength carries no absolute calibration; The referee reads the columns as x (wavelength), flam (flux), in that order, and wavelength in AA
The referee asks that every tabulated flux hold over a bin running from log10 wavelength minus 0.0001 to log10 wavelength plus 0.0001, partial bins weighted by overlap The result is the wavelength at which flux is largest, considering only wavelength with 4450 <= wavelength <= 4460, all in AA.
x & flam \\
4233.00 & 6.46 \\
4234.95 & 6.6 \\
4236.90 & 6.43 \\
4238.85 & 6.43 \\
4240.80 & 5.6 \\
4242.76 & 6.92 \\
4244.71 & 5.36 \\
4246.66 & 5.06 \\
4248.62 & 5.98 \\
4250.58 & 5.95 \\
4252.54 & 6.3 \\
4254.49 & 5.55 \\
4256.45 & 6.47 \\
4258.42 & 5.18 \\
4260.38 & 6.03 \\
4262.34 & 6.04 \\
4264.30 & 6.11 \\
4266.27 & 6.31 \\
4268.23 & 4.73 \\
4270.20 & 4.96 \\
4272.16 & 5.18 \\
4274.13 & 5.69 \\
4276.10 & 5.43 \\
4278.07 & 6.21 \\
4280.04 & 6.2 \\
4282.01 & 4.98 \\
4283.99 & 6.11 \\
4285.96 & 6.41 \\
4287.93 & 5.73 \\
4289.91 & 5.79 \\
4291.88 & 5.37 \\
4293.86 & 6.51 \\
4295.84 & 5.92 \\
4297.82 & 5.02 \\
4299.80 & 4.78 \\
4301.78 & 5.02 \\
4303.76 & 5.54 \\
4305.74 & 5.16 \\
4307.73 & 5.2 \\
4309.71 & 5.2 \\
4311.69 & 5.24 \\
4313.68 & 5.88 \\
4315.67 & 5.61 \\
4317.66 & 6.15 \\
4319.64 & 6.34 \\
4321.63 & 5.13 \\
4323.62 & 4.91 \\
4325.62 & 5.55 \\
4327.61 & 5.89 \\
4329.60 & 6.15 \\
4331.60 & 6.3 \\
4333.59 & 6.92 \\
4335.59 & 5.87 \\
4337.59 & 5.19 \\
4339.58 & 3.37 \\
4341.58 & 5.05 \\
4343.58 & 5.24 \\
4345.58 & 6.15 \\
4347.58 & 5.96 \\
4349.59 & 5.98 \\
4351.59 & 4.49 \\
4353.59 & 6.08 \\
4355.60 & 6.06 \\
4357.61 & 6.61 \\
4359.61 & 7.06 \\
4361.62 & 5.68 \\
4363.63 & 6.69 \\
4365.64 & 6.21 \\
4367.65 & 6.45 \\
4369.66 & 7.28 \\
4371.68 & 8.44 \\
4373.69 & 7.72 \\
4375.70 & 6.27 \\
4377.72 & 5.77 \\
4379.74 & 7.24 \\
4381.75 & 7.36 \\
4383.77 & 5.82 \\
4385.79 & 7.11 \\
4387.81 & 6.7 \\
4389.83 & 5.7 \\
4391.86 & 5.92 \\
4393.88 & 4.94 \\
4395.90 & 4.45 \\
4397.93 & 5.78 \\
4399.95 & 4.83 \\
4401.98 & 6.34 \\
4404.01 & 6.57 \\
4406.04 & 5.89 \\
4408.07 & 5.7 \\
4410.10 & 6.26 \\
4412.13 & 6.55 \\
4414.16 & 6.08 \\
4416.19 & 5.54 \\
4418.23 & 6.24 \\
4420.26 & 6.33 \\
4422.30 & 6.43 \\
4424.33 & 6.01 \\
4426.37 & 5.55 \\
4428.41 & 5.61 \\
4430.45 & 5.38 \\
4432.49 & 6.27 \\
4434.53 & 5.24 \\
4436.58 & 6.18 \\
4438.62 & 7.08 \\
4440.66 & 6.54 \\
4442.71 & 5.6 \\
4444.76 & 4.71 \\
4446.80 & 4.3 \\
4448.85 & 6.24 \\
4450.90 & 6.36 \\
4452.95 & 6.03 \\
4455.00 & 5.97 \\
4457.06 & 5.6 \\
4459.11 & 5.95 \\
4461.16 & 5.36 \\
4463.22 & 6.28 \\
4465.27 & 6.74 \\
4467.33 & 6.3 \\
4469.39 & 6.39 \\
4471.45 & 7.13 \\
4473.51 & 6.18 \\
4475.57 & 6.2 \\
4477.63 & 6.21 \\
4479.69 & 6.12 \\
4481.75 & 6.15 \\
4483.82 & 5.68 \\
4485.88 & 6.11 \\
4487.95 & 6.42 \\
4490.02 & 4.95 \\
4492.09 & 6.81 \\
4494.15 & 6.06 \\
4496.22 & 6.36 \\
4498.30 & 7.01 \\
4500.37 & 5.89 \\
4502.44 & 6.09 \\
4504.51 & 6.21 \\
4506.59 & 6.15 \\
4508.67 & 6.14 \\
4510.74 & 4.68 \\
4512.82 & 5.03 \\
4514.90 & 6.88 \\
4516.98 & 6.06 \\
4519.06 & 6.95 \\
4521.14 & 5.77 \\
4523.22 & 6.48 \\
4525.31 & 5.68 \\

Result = 4450.90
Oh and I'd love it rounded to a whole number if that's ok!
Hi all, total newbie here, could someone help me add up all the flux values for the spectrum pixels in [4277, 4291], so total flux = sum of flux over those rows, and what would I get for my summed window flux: 41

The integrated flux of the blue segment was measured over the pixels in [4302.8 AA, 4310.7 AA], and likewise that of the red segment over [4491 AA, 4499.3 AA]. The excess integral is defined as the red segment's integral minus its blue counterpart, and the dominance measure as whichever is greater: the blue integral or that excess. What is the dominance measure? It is 42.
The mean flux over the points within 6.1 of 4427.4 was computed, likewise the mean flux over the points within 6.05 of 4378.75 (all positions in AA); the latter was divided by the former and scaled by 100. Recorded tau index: 114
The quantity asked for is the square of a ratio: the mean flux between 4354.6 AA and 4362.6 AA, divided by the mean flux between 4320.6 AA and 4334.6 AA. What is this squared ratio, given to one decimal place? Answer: 1.2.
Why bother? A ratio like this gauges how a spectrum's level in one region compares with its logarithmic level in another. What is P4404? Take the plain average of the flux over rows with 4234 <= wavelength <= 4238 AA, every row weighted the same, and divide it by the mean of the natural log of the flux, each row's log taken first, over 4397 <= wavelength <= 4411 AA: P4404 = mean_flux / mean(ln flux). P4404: 3.68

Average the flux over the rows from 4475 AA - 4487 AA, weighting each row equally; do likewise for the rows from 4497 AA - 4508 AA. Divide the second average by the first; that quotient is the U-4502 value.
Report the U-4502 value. 1.03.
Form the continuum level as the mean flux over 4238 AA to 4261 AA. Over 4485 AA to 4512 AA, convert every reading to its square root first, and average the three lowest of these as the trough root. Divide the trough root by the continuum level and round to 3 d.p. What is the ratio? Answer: 0.385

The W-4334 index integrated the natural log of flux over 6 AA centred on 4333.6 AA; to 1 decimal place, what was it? 11.1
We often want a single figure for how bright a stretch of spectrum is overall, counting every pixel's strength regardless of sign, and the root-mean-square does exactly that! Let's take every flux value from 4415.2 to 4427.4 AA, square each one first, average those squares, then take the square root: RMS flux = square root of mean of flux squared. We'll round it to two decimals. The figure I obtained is 6.03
